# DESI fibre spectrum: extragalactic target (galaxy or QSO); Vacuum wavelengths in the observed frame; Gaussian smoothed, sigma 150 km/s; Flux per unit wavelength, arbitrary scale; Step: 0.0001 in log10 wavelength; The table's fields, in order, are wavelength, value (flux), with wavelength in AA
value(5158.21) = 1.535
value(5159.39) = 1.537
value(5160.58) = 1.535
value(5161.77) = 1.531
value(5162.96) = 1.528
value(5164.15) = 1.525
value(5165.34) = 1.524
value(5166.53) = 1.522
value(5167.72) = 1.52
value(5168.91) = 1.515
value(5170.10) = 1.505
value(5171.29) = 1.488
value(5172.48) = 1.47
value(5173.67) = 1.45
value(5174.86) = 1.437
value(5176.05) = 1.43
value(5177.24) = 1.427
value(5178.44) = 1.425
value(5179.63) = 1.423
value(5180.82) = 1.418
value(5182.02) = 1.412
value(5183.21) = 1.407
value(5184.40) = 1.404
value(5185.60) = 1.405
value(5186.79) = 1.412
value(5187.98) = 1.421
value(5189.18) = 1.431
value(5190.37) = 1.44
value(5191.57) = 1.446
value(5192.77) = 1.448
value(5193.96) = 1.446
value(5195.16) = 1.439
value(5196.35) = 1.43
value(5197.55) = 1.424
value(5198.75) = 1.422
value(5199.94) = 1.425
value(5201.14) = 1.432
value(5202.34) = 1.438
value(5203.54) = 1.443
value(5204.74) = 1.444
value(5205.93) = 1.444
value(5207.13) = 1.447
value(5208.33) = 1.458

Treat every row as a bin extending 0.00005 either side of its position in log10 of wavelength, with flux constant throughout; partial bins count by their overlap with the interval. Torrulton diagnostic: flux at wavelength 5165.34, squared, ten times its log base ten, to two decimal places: 3.66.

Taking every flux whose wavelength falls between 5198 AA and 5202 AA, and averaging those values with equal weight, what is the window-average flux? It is 1.43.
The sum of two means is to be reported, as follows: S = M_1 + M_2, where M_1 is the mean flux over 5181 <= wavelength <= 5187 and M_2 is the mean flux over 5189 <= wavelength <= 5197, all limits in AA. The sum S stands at 2.85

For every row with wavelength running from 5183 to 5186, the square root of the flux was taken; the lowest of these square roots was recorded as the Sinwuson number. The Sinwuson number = 1.18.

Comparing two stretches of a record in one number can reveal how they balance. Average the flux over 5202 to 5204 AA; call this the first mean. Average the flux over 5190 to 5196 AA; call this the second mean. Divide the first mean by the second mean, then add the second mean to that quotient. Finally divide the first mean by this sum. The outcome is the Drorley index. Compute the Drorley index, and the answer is 0.590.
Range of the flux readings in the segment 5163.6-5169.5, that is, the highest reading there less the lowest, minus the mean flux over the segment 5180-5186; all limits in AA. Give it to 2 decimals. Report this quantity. -1.40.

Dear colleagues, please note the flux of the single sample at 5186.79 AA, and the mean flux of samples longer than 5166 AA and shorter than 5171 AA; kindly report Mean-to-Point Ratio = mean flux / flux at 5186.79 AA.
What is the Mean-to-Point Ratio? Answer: 1.07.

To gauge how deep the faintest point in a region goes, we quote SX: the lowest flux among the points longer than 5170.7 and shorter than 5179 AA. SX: 1.425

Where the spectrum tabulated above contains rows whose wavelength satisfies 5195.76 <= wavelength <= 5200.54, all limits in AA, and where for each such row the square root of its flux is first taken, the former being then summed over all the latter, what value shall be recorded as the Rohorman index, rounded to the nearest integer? 5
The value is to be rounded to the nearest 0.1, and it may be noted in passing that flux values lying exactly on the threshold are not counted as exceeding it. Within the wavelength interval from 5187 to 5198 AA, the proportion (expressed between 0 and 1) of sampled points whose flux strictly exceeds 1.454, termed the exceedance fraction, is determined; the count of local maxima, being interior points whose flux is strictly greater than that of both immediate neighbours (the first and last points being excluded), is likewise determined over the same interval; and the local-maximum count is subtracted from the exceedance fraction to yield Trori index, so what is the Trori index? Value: -1.0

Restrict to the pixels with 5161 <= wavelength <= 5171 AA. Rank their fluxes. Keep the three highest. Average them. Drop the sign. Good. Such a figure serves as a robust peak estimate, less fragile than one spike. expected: 1.53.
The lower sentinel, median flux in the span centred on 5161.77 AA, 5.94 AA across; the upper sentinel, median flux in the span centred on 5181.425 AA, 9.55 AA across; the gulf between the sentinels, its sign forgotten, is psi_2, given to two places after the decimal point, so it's 0.12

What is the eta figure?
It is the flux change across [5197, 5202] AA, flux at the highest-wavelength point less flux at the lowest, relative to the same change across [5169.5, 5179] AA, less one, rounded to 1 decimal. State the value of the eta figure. -1.1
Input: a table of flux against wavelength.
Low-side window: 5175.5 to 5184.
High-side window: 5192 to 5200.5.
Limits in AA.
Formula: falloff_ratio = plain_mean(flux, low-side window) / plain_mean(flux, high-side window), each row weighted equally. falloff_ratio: 0.99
